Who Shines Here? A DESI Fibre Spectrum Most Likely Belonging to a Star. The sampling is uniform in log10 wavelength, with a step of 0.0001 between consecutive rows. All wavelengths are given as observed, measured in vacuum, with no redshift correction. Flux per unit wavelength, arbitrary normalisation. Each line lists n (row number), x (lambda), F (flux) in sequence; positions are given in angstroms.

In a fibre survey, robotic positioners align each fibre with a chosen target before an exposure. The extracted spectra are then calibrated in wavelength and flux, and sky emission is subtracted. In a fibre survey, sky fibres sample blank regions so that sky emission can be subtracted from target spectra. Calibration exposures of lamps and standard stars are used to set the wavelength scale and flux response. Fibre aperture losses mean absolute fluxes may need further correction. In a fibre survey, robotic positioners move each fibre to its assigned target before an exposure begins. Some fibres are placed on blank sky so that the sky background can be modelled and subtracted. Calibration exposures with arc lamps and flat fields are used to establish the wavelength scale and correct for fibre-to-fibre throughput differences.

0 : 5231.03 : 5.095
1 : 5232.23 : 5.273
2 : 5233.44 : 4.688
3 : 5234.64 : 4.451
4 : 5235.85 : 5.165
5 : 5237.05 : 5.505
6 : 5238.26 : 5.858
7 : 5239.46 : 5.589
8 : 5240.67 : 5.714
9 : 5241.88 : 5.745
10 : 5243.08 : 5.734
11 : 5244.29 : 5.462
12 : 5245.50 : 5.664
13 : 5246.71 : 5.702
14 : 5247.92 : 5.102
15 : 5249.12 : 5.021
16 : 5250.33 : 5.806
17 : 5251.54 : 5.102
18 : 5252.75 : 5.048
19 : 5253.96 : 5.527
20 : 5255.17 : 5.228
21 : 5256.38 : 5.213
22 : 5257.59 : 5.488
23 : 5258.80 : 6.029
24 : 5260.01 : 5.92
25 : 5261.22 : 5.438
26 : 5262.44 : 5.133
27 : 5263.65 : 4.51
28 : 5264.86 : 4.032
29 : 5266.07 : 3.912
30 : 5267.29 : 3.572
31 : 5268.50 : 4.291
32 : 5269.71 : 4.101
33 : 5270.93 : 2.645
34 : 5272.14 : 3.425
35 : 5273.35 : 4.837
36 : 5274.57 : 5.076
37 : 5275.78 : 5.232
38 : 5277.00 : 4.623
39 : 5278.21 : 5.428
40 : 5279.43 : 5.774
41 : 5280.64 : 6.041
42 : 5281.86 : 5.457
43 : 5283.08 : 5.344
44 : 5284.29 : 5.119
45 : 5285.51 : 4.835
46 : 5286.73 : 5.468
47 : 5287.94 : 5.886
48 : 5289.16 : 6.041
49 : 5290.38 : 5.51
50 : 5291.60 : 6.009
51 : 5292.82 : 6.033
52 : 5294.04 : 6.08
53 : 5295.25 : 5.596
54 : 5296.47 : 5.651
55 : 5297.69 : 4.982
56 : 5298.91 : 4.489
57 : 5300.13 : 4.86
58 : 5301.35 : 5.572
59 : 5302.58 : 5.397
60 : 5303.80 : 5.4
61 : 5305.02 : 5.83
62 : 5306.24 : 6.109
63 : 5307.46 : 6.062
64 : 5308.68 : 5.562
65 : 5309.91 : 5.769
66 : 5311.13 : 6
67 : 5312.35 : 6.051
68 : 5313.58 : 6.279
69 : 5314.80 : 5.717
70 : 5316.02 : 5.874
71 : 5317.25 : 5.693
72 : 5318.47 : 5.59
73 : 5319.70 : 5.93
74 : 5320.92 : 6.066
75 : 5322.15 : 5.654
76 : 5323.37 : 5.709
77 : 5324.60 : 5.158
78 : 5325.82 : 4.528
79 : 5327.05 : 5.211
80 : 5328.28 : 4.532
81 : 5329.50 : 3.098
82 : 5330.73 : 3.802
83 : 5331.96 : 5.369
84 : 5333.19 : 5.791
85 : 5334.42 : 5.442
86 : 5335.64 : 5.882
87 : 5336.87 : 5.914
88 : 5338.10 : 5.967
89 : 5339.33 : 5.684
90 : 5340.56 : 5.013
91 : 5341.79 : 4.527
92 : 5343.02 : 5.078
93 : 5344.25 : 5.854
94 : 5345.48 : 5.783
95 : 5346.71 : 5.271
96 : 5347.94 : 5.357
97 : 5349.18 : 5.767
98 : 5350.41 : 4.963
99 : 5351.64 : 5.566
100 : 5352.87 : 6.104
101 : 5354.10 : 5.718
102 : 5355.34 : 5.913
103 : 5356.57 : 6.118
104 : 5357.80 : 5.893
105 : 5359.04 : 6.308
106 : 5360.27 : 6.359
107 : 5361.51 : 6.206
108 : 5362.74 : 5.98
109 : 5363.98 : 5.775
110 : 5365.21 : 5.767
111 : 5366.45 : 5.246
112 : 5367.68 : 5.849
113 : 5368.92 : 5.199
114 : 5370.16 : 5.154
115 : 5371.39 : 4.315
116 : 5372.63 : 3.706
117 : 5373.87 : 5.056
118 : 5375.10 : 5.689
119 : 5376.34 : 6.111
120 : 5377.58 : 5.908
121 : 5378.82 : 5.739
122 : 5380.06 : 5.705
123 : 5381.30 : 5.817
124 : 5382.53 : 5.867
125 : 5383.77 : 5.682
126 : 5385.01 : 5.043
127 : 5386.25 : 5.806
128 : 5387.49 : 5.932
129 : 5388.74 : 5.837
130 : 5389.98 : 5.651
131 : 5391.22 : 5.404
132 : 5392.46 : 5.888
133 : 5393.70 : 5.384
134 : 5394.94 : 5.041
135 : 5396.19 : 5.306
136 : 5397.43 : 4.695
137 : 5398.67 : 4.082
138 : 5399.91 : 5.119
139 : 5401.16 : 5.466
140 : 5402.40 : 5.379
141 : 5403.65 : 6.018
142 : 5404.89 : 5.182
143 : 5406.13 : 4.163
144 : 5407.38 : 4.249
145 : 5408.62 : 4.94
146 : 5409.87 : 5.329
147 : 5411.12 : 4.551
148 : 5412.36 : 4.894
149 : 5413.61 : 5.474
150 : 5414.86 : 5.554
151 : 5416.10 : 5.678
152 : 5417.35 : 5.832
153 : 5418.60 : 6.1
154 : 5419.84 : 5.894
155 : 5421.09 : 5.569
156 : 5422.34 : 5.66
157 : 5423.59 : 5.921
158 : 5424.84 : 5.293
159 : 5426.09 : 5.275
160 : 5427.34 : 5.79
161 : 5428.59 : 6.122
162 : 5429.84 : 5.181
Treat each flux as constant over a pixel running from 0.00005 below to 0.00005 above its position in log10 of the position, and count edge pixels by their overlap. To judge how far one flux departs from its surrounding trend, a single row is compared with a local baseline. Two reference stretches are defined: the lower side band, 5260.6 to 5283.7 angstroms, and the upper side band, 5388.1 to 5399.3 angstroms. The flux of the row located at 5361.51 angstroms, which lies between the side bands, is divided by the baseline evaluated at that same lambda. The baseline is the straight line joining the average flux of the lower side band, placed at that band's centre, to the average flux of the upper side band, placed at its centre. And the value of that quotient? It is 1.22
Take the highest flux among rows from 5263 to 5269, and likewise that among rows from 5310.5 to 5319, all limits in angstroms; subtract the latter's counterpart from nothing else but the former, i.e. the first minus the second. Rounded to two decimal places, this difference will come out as -1.77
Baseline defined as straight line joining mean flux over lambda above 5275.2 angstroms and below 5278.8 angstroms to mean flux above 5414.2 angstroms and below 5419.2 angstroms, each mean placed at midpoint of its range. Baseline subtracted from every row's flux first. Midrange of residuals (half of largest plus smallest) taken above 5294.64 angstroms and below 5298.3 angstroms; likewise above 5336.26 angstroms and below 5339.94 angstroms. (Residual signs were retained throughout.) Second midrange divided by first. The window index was 3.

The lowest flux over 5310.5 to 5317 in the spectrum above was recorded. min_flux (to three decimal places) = 5.717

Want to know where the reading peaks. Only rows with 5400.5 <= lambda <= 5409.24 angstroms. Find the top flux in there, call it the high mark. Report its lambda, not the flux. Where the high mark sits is 5403.65 angstroms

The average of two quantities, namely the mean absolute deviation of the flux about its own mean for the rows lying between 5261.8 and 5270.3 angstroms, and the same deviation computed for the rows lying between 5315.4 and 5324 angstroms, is 0.25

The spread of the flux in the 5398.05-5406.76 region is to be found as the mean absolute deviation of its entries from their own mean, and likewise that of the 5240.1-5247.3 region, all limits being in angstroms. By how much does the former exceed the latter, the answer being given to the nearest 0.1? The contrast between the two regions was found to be 0.5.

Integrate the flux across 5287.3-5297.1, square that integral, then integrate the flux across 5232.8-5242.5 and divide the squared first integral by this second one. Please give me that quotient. 63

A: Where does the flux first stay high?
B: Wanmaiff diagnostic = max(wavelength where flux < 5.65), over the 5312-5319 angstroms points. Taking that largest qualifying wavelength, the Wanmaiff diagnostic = 5318.47 angstroms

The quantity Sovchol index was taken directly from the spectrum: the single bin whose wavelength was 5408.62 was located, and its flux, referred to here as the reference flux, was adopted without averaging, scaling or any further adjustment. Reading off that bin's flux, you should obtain 4.94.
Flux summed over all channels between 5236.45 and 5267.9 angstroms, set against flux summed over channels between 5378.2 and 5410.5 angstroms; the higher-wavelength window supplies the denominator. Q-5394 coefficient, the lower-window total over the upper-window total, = 0.99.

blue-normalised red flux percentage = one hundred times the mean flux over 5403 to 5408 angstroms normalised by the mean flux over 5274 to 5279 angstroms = 96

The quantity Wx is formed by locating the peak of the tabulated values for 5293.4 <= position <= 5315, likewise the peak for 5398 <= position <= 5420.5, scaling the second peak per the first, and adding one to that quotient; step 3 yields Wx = 1.97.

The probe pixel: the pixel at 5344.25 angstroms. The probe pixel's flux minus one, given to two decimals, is 4.85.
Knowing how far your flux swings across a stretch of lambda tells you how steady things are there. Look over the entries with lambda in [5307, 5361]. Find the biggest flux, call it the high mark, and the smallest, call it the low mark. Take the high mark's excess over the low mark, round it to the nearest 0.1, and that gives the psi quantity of 3.3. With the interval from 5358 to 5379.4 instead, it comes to 2.7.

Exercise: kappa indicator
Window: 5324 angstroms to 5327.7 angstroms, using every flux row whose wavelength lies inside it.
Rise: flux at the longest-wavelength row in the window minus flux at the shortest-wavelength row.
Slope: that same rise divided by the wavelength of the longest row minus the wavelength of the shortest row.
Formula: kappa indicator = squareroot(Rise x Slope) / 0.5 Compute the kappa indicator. 0.1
